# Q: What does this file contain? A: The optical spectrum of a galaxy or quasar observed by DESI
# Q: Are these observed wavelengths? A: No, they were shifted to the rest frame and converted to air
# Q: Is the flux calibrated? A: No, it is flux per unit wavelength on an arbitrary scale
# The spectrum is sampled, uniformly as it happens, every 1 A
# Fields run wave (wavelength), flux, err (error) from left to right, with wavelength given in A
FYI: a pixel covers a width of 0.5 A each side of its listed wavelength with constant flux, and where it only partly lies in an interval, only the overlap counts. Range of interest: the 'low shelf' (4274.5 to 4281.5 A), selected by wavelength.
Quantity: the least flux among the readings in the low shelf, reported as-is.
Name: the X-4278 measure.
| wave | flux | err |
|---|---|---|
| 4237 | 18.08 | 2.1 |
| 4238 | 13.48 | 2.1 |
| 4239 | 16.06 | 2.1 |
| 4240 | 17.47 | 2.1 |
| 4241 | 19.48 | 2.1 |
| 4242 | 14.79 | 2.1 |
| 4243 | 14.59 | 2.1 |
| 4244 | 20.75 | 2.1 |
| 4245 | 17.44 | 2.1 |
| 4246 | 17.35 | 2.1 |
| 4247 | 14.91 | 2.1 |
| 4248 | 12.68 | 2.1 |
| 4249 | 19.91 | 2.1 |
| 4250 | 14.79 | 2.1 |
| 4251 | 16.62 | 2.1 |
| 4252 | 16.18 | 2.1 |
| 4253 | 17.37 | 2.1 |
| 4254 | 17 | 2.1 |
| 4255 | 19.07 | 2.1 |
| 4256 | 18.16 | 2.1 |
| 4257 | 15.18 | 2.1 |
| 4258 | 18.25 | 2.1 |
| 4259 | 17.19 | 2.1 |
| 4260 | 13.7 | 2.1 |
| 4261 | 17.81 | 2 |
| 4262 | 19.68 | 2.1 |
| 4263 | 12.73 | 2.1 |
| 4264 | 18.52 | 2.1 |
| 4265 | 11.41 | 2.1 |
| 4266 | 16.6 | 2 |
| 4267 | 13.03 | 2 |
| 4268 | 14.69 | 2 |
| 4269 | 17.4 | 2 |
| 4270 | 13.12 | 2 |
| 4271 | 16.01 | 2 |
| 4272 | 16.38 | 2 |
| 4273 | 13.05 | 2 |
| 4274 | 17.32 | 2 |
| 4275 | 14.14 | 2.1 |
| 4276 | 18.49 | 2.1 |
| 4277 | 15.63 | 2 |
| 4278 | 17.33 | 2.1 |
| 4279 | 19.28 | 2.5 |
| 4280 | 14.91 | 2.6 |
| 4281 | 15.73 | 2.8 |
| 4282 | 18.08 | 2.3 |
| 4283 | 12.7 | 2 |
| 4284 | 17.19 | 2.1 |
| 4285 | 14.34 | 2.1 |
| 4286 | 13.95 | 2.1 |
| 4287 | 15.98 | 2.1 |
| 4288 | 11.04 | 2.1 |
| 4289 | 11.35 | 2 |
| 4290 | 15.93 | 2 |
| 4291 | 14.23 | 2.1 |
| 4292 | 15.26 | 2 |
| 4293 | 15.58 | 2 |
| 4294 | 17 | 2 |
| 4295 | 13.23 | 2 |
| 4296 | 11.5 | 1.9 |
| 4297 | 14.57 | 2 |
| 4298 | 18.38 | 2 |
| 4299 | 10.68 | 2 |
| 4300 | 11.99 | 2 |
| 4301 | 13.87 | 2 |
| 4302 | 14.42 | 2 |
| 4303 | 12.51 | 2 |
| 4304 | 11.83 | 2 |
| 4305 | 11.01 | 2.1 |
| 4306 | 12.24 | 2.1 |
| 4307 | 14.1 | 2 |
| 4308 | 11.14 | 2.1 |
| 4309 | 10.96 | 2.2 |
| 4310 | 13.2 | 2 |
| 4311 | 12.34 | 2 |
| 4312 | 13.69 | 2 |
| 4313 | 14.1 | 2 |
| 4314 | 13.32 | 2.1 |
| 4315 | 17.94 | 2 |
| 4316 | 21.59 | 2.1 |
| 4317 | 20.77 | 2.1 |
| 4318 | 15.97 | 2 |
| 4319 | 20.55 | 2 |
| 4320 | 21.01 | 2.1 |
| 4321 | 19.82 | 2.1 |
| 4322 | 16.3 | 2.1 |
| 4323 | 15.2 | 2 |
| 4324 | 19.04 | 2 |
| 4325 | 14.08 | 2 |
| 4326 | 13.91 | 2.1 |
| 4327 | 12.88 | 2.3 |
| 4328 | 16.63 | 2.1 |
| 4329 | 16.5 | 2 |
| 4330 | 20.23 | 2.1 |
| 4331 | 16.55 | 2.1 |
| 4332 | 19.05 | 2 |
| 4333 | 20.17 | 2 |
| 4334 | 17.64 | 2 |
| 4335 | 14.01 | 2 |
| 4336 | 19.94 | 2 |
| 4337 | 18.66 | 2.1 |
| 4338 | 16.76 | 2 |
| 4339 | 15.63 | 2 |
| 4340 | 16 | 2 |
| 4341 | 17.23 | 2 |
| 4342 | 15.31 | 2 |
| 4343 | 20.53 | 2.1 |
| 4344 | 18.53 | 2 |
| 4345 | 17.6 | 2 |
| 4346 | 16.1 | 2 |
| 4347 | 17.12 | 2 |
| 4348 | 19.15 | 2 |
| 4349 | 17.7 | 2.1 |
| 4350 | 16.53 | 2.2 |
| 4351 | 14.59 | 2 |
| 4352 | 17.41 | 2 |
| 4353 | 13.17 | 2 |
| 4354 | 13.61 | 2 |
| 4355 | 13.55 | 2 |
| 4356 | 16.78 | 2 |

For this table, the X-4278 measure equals 14.14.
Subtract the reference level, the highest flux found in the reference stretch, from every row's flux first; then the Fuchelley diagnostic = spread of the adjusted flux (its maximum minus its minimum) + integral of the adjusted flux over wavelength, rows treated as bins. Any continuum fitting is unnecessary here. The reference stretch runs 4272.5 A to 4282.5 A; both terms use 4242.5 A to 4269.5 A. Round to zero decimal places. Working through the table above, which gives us -68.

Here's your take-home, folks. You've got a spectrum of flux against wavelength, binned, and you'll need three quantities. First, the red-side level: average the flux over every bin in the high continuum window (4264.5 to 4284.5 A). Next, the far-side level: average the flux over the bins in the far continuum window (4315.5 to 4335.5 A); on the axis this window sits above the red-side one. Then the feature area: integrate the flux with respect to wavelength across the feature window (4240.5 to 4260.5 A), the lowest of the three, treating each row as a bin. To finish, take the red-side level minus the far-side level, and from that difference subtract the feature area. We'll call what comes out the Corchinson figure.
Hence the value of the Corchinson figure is -337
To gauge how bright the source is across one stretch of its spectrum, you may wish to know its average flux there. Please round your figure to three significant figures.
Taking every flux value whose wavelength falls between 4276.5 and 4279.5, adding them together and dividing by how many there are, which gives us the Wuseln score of 17.4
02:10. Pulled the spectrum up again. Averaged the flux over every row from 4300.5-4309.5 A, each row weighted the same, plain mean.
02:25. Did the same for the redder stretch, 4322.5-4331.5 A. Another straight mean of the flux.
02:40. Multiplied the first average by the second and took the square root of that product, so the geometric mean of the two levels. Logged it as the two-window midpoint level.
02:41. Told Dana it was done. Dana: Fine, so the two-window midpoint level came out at 14.2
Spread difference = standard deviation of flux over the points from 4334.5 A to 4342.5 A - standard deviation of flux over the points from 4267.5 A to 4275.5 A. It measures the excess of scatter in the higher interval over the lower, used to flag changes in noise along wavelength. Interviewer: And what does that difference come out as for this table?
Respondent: 0.1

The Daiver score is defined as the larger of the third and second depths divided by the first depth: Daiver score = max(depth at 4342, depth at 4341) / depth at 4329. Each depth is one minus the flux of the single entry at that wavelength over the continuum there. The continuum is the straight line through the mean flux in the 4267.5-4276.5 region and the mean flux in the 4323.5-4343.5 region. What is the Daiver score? 4.4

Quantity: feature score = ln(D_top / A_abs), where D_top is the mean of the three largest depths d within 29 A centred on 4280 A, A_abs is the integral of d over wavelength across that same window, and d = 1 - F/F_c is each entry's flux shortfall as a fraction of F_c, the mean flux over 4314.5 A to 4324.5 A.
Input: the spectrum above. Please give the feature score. -2.64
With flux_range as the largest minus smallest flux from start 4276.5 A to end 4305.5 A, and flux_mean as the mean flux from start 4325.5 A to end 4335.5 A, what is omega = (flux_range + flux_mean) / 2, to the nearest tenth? 12.7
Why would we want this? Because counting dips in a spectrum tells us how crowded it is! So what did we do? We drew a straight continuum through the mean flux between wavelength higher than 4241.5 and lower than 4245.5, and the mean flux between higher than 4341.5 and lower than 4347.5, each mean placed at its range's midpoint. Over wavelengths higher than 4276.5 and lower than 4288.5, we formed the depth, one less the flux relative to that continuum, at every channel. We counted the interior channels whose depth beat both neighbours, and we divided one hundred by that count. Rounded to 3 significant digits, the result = 33.3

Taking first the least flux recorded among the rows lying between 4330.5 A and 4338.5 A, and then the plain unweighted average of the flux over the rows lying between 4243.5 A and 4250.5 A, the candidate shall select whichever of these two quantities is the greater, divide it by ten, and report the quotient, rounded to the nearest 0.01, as 1.68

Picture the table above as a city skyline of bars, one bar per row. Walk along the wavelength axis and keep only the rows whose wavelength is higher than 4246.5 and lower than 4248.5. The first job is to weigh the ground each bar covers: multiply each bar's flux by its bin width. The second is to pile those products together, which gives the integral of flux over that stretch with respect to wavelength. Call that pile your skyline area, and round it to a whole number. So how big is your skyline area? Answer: 28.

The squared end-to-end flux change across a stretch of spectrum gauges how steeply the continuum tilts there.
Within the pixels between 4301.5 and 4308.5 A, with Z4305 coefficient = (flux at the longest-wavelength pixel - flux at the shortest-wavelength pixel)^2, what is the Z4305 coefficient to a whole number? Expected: 11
